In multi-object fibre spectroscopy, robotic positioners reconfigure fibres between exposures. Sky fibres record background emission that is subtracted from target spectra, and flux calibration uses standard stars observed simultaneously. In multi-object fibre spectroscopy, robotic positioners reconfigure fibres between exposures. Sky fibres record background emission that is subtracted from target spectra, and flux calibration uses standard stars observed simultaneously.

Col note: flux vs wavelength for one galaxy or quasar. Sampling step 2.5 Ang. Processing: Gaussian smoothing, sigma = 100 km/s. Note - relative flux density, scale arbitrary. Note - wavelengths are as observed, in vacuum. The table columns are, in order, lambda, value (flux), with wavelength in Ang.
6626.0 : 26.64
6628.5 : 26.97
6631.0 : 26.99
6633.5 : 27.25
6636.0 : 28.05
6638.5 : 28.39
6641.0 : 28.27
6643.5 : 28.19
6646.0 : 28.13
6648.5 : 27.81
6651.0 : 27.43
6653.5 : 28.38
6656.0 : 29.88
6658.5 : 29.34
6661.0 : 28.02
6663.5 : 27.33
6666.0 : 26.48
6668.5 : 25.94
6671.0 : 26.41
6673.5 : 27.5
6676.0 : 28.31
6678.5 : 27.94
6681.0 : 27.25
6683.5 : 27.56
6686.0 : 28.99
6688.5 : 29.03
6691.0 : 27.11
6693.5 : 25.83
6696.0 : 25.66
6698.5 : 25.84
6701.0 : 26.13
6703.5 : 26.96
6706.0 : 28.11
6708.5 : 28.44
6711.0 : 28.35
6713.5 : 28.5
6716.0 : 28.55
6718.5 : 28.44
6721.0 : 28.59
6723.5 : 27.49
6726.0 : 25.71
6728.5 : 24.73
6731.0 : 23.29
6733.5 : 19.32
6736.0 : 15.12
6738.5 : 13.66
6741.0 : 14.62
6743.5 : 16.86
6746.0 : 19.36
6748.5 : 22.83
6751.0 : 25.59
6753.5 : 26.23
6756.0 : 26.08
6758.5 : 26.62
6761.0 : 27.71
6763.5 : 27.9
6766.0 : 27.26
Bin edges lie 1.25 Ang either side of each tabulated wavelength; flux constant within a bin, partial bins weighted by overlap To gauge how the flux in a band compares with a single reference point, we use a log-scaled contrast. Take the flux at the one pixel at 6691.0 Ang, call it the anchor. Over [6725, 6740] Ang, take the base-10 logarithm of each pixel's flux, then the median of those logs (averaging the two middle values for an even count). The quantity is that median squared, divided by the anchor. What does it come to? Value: 0.065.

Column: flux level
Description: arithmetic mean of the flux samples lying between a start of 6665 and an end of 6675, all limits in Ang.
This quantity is 26.6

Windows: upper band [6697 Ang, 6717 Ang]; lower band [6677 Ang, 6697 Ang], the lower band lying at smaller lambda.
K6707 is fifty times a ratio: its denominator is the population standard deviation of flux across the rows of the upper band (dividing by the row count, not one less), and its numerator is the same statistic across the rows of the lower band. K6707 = 56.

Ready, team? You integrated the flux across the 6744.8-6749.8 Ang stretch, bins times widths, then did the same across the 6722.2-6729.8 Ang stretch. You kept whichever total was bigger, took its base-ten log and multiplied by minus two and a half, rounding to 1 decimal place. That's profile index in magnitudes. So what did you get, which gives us -5.7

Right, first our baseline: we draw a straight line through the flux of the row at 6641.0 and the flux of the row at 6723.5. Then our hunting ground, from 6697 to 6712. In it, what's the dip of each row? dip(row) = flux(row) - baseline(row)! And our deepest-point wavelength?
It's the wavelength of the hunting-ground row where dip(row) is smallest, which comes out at 6698.5 Ang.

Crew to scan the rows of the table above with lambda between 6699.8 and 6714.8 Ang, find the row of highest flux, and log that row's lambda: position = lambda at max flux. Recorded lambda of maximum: 6713.5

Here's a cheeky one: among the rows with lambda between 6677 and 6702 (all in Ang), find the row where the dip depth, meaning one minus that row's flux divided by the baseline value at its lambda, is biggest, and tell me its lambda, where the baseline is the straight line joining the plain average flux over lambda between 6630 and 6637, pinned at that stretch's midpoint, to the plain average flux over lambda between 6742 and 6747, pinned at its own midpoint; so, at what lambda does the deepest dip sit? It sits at 6693.5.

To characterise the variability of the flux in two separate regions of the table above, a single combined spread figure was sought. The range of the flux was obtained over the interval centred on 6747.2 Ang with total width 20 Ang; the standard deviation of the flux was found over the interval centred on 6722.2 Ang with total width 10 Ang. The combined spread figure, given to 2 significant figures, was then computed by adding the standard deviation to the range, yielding 14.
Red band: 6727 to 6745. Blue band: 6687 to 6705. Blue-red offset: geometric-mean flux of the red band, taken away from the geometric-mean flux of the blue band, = 8.8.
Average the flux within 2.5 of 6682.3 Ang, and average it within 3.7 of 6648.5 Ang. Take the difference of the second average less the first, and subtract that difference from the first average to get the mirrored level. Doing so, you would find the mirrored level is 27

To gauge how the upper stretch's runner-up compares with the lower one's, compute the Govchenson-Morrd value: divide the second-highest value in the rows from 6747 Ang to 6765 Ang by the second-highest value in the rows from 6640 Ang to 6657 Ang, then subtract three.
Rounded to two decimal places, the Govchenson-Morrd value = -2.02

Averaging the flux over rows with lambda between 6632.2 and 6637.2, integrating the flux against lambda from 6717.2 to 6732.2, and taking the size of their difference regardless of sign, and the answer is 368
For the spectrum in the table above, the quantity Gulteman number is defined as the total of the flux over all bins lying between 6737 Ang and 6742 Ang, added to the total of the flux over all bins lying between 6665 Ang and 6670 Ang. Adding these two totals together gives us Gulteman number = 81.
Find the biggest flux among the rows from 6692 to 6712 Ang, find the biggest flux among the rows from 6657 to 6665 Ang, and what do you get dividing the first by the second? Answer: 0.97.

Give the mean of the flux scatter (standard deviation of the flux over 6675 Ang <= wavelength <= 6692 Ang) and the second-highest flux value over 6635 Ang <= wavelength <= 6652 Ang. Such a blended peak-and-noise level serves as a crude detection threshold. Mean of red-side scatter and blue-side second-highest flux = 14.5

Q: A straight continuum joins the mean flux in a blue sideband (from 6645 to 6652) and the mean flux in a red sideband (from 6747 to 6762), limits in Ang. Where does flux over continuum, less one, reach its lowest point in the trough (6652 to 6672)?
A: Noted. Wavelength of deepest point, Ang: 6668.5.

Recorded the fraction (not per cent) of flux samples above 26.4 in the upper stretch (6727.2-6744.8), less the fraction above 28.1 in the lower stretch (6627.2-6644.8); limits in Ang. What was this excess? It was -0.4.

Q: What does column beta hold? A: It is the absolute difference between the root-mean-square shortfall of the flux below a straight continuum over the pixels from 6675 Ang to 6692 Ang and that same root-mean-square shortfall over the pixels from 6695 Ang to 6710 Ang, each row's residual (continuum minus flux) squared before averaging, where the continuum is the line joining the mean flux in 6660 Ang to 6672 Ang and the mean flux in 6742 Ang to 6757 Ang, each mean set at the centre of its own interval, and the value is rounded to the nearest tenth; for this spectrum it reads 0.0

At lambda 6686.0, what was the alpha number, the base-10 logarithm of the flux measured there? 1.46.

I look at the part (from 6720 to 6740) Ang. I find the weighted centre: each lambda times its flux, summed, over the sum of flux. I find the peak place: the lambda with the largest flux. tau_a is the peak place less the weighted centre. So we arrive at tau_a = -7.4 Ang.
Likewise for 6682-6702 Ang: -3.5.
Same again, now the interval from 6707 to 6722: 6.2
